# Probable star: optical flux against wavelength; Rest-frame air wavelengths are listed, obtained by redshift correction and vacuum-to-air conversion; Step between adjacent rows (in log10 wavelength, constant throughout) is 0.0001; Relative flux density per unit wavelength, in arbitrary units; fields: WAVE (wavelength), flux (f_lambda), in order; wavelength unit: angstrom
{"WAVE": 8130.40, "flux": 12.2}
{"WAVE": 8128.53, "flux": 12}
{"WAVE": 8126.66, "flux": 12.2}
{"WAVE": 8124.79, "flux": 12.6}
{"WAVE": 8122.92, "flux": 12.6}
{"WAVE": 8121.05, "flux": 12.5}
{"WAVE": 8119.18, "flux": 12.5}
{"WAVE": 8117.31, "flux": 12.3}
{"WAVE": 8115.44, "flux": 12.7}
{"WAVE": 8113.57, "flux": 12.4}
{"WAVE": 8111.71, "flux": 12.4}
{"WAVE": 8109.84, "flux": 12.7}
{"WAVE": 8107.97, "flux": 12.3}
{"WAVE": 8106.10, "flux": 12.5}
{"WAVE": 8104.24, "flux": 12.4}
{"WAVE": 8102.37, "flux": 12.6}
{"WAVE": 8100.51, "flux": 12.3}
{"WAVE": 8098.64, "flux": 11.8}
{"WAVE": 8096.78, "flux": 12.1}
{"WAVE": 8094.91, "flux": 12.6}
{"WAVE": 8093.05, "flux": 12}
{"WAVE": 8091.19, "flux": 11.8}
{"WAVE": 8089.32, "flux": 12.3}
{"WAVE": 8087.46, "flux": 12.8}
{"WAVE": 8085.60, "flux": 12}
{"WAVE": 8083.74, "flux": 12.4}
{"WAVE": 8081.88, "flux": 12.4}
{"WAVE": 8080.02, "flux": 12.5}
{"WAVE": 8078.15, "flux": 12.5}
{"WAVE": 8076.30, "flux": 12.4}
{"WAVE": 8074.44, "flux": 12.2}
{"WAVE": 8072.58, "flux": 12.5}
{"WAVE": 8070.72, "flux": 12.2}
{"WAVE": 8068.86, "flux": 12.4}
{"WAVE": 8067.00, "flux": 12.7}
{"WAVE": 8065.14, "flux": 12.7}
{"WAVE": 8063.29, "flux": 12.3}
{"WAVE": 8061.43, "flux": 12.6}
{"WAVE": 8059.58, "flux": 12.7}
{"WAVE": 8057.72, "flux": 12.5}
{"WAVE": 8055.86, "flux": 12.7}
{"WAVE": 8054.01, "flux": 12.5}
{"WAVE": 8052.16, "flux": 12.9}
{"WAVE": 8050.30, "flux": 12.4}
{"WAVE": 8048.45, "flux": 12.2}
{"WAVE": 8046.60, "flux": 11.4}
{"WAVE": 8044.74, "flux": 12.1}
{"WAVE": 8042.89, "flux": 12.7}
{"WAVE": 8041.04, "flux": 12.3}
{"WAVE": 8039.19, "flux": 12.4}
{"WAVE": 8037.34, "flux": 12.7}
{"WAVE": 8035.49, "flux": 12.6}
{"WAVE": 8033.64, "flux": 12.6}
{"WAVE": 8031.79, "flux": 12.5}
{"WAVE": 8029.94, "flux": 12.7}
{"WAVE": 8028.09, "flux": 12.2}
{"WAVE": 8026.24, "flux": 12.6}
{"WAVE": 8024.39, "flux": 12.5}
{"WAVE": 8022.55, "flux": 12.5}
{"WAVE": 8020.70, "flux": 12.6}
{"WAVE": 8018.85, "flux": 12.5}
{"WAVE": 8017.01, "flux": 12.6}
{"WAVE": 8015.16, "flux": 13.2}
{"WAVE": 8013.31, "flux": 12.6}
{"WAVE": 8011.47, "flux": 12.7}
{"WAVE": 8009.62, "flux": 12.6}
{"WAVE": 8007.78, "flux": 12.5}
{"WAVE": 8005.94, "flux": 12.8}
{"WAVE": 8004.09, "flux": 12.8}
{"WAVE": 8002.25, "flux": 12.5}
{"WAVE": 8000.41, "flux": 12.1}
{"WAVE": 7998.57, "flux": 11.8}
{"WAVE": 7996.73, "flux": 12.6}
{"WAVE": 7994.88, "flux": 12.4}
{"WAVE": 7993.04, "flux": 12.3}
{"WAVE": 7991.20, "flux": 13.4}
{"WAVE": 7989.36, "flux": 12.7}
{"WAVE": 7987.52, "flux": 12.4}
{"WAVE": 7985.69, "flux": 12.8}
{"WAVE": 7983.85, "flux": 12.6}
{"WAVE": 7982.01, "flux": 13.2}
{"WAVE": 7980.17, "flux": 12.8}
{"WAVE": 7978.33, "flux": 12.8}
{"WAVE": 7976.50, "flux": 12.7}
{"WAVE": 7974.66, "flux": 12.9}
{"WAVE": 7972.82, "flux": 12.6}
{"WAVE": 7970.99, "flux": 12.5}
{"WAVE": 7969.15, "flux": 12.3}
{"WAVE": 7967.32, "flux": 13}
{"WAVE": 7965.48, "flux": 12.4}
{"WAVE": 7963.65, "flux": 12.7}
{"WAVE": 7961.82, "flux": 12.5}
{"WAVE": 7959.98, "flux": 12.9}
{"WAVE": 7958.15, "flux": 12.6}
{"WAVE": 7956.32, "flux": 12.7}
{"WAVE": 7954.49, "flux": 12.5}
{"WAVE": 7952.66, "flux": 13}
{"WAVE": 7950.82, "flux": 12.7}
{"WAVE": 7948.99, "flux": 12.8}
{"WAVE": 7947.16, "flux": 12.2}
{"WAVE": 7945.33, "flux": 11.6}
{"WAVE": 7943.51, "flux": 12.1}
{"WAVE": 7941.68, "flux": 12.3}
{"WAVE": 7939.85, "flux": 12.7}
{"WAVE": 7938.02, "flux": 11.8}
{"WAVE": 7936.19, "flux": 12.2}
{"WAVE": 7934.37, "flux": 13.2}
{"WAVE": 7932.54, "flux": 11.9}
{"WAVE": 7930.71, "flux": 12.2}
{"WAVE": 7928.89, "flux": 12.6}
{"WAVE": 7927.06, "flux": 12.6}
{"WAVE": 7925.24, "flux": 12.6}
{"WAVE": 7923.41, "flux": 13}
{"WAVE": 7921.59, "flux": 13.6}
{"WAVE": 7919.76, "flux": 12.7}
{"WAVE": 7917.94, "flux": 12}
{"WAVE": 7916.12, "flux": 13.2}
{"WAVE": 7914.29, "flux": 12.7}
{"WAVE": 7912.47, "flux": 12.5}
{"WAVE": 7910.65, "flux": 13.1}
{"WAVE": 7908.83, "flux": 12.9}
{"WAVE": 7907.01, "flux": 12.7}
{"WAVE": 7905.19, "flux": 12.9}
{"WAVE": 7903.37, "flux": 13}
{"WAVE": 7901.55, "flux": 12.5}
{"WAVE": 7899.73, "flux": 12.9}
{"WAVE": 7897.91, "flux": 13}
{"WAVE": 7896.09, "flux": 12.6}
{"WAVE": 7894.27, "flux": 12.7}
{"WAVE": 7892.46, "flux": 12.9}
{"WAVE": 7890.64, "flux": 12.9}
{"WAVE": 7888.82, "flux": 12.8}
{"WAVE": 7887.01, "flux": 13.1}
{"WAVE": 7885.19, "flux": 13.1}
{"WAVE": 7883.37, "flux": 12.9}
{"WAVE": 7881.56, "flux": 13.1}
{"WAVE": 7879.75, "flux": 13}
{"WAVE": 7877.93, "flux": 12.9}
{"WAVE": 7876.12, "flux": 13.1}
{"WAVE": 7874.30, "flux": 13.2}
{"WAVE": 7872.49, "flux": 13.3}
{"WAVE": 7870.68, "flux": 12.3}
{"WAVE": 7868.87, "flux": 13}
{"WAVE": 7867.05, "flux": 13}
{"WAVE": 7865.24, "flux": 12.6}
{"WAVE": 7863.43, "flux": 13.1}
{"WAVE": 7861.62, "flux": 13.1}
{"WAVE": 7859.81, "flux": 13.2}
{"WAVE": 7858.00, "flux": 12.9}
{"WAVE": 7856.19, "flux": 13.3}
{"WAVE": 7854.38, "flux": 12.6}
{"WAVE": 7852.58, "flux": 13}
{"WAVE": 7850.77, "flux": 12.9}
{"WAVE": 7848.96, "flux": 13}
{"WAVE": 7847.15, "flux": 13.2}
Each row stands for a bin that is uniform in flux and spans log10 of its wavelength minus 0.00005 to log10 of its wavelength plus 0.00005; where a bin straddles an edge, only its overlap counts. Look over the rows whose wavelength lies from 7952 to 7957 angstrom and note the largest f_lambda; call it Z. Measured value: 13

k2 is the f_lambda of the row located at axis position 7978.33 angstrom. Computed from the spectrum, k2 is 12.8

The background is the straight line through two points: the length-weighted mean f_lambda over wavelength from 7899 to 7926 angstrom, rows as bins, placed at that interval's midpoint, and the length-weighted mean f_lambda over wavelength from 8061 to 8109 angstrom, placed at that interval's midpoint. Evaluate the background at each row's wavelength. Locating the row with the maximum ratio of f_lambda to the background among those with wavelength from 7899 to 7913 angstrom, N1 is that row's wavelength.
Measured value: 7910.65 angstrom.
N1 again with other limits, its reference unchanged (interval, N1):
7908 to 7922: 7921.59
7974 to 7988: 7982.01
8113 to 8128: 8115.44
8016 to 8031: 8029.94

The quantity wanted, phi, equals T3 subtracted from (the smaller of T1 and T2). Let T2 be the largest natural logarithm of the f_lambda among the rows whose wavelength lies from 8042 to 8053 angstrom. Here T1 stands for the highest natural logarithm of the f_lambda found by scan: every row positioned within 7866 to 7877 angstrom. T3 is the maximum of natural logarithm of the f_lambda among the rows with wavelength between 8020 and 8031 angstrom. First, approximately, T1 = 2.59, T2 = 2.56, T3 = 2.54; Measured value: 0.02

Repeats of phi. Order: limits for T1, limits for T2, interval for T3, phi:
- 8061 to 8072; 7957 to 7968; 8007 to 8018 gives -0.04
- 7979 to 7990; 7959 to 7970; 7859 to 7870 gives -0.02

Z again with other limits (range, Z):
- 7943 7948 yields 12.2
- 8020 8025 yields 12.6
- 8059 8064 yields 12.7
